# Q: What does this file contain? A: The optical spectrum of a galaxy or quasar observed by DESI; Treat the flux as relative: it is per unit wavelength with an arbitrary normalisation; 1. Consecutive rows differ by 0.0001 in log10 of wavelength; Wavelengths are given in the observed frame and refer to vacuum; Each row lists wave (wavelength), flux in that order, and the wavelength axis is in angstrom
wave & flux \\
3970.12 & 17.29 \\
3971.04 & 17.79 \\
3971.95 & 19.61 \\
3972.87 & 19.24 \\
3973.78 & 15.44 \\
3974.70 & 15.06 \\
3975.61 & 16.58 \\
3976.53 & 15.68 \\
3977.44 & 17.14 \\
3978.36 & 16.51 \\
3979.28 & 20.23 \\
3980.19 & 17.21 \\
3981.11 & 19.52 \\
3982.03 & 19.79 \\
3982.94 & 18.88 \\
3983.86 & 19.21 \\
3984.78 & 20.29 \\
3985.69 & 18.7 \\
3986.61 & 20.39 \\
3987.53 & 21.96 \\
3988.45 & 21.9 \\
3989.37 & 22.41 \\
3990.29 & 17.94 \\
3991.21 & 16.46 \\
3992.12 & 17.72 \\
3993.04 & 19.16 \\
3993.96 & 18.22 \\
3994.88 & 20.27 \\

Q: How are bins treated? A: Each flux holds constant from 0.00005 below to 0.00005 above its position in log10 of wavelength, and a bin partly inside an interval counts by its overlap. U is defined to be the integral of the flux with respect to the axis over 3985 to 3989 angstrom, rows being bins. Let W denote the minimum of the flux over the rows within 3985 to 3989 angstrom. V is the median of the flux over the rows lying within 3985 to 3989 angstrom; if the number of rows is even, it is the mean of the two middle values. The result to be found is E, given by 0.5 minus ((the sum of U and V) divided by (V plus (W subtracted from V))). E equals -3.91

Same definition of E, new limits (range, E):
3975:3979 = -4.26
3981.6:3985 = -3.76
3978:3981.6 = -3.69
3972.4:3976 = -3.96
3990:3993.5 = -3.68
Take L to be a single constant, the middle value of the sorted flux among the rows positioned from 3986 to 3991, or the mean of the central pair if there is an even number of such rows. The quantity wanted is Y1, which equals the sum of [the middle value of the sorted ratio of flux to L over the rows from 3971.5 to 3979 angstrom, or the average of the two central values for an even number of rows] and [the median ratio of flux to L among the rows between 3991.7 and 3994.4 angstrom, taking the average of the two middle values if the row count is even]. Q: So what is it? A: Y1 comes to 1.59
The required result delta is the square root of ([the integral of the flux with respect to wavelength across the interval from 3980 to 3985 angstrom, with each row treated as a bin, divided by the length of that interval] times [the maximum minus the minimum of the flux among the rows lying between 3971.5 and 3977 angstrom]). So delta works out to 9.3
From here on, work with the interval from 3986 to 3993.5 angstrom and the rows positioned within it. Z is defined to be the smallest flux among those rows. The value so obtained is 16.46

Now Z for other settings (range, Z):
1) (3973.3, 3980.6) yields 15.06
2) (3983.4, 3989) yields 18.7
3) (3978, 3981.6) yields 16.51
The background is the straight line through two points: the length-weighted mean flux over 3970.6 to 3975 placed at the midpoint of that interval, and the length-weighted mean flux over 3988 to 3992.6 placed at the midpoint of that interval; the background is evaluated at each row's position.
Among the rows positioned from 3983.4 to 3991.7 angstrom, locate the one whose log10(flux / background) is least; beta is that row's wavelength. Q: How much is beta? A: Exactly 3991.21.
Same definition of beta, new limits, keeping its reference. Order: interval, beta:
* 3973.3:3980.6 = 3974.70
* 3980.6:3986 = 3985.69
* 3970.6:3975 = 3974.70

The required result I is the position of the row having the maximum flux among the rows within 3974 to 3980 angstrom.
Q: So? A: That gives 3979.28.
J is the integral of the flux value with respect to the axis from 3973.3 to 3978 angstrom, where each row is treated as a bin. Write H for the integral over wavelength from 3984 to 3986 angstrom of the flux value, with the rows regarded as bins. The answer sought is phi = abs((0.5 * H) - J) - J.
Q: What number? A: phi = -20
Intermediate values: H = 39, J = 75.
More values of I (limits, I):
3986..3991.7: 3989.37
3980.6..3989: 3987.53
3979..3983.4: 3979.28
